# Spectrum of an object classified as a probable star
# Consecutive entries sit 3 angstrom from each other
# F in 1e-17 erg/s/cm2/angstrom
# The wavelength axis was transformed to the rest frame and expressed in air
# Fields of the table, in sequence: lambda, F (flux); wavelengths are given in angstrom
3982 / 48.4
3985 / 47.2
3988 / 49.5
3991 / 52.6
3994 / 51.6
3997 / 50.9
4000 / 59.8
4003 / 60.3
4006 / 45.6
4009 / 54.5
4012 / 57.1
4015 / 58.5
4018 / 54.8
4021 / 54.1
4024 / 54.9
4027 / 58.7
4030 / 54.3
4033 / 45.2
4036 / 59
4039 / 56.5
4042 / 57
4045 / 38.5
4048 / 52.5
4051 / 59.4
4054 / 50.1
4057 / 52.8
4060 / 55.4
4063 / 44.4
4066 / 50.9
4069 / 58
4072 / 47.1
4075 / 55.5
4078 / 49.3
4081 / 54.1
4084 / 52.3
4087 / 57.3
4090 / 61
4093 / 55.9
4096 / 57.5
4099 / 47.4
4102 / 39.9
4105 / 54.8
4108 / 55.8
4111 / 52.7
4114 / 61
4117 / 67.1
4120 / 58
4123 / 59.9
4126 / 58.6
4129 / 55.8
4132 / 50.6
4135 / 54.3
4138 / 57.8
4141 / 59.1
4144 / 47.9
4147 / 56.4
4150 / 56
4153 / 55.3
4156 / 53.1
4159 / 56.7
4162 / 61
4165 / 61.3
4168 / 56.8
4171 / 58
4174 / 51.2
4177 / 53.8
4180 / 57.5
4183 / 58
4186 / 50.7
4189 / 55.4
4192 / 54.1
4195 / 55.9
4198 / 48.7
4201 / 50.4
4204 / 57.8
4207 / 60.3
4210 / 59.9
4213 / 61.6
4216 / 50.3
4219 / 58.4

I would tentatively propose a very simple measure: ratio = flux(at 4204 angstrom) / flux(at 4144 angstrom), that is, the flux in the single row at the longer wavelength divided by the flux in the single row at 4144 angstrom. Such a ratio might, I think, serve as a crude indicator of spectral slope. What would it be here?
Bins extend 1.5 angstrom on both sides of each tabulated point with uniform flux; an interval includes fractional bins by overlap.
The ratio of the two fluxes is 1.207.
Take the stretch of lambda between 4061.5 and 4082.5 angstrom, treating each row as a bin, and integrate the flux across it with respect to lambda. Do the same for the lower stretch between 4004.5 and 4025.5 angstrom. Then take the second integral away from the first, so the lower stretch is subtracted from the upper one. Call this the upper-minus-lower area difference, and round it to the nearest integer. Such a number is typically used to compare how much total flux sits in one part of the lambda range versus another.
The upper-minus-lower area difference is -61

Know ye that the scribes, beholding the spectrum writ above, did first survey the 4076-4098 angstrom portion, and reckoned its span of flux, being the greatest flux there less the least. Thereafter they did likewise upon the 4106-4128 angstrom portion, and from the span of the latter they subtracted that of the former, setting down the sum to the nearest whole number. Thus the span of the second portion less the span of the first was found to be 3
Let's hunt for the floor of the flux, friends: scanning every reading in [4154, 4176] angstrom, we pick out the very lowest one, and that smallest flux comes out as 51.2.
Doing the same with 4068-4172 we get 39.9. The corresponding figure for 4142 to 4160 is 47.9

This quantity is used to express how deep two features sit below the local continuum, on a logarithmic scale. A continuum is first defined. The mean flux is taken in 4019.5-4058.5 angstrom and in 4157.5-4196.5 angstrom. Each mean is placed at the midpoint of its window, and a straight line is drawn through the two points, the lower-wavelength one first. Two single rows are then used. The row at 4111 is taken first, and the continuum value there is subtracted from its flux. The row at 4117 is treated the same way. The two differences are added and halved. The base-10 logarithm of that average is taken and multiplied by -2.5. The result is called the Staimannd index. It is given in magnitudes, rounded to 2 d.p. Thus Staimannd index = -1.75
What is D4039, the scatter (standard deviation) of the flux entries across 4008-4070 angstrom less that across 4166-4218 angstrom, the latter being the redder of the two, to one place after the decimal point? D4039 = 1.4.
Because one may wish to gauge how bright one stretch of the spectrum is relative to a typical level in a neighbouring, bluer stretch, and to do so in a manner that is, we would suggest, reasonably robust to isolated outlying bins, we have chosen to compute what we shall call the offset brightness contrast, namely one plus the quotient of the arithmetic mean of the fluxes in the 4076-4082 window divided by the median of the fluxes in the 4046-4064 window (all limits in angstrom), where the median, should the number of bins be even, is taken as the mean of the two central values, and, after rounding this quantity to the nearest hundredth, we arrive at 1.98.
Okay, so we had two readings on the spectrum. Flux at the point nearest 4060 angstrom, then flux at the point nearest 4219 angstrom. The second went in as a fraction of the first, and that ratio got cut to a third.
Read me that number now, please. 0.351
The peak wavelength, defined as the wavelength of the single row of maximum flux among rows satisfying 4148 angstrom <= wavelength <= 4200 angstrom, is 4165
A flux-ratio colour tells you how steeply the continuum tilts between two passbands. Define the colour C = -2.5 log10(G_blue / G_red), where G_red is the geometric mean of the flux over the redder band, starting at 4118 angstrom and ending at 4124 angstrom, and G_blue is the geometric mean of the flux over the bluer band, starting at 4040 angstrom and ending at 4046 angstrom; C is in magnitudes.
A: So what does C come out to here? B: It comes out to 0.25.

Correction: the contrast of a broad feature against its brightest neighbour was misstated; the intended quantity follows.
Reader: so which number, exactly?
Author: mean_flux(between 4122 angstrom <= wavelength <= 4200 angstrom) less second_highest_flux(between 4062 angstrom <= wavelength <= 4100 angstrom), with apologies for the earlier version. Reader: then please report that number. -2.5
